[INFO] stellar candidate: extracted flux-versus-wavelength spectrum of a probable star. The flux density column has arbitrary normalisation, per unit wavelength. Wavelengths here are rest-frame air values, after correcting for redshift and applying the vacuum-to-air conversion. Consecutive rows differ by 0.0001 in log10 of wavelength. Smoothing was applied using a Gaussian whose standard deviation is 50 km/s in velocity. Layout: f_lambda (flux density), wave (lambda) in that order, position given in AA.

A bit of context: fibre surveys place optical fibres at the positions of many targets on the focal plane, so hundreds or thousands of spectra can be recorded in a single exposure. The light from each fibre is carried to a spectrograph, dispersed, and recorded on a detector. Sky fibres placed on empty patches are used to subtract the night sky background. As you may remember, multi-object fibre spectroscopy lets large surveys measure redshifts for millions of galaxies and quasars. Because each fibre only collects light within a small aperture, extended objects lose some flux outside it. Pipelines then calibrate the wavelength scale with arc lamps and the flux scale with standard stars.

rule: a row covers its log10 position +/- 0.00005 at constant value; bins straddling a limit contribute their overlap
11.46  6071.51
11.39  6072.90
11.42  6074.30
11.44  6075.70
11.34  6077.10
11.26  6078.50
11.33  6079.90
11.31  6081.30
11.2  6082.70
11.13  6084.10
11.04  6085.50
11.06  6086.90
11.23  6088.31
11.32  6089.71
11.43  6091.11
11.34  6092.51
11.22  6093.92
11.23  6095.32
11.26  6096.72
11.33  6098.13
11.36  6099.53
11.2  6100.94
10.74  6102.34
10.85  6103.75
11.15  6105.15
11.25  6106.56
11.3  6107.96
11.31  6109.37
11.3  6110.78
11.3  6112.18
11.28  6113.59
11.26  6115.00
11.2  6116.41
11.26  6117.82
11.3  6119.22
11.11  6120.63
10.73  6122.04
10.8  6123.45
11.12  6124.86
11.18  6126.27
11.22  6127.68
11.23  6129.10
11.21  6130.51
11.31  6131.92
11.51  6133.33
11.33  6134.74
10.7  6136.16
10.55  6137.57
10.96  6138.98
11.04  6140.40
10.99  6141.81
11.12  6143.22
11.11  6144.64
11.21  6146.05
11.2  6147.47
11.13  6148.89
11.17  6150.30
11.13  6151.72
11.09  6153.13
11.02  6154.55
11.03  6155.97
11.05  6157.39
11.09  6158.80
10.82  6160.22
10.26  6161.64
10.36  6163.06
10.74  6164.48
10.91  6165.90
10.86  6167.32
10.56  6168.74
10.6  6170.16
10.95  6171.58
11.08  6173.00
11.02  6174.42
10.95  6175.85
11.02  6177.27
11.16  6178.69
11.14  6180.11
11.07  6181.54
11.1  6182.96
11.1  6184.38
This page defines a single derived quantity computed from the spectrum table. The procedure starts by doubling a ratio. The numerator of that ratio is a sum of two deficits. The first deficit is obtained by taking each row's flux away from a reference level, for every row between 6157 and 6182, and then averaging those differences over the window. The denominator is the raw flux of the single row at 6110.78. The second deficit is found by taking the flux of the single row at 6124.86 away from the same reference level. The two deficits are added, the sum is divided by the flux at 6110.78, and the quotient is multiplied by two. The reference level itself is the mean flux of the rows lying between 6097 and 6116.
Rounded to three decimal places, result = 0.074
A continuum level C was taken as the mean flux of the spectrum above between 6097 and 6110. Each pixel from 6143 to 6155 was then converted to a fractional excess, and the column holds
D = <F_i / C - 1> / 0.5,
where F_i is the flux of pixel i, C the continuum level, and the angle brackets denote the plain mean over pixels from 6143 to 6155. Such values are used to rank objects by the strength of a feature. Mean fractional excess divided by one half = -0.01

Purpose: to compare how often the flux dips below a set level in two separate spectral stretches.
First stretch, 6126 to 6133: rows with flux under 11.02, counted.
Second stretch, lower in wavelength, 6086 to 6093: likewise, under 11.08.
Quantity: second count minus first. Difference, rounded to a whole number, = 1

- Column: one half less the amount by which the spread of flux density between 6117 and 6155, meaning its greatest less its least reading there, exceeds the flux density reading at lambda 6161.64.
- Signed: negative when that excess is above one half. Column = 9.80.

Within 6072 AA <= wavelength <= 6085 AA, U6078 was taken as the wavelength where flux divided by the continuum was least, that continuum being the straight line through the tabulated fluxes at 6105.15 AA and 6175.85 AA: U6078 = 6084.10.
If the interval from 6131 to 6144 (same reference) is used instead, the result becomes 6137.57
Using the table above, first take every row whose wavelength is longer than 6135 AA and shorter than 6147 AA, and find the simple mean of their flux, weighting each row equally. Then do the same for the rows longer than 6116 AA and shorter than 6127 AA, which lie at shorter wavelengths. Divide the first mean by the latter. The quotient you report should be 0.989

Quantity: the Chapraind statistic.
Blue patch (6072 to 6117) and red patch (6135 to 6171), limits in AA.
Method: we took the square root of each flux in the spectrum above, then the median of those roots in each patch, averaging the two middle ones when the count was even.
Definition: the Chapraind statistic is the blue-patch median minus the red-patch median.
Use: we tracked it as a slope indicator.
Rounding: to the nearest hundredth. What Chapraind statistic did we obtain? 0.04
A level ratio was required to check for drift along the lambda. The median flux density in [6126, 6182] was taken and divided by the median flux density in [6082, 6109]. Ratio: 0.985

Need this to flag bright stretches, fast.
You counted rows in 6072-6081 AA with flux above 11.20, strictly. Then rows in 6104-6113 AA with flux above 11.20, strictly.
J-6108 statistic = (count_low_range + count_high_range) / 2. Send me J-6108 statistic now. 5.5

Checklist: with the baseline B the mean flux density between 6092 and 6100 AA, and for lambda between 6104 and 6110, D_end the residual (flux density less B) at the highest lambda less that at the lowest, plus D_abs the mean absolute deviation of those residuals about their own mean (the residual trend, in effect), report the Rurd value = 0.21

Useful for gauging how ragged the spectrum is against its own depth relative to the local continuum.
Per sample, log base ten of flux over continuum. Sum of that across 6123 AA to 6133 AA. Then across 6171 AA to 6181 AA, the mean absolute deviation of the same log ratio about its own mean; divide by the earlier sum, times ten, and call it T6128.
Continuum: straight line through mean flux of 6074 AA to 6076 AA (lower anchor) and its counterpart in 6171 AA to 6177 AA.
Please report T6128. -2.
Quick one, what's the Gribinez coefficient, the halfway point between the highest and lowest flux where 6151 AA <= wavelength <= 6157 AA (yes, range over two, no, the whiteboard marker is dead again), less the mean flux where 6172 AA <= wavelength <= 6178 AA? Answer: 0.06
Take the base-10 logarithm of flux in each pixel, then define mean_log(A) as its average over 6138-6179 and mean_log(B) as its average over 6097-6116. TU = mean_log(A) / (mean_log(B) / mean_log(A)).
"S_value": 1.03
